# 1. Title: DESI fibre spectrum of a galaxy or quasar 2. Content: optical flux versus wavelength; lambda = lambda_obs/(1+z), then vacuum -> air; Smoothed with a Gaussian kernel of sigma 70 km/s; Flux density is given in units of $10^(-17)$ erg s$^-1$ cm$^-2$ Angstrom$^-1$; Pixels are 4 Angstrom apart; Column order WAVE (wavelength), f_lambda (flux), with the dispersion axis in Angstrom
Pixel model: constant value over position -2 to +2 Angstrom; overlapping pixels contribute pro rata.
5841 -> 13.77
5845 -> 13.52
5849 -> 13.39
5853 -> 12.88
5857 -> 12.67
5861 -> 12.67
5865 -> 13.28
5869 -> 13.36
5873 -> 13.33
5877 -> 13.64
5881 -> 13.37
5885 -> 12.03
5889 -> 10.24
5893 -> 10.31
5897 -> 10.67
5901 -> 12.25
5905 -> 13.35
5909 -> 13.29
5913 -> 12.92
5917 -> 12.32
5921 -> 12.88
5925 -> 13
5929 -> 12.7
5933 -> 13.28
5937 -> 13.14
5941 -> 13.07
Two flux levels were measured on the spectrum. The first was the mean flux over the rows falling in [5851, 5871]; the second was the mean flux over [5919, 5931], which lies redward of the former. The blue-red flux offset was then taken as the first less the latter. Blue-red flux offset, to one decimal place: 0.1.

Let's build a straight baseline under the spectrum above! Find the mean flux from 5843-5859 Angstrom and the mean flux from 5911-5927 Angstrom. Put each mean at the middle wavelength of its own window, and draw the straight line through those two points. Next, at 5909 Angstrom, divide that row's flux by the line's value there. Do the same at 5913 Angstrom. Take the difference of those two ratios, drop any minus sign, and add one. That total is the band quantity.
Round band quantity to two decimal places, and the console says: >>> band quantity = 1.03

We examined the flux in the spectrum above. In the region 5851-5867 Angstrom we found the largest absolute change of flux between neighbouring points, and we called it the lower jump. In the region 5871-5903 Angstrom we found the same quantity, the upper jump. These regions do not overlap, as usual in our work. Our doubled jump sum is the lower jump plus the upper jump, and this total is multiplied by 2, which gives 4.8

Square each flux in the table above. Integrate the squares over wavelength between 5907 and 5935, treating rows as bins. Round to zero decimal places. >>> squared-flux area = 4672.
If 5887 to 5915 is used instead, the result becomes 3987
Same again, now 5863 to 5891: 4588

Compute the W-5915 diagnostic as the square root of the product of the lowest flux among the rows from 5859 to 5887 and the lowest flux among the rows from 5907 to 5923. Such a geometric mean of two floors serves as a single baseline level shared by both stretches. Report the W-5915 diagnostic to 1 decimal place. 12.2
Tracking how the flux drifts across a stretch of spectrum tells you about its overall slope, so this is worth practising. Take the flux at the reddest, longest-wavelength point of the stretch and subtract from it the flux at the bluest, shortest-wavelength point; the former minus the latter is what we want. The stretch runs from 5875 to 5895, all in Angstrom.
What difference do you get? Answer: -3.33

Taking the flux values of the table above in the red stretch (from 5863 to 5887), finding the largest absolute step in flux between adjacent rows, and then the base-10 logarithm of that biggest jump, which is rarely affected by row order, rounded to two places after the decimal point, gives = 0.13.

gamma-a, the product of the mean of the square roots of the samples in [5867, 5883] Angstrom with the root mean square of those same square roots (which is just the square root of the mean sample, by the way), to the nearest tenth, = 13.4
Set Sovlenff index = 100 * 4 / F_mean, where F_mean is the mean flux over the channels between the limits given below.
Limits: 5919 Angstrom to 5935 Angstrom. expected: 30.9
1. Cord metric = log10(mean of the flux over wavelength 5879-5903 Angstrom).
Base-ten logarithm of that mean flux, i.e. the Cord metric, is 1.060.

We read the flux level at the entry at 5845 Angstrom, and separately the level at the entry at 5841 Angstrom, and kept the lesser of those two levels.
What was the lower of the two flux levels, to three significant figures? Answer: 13.5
